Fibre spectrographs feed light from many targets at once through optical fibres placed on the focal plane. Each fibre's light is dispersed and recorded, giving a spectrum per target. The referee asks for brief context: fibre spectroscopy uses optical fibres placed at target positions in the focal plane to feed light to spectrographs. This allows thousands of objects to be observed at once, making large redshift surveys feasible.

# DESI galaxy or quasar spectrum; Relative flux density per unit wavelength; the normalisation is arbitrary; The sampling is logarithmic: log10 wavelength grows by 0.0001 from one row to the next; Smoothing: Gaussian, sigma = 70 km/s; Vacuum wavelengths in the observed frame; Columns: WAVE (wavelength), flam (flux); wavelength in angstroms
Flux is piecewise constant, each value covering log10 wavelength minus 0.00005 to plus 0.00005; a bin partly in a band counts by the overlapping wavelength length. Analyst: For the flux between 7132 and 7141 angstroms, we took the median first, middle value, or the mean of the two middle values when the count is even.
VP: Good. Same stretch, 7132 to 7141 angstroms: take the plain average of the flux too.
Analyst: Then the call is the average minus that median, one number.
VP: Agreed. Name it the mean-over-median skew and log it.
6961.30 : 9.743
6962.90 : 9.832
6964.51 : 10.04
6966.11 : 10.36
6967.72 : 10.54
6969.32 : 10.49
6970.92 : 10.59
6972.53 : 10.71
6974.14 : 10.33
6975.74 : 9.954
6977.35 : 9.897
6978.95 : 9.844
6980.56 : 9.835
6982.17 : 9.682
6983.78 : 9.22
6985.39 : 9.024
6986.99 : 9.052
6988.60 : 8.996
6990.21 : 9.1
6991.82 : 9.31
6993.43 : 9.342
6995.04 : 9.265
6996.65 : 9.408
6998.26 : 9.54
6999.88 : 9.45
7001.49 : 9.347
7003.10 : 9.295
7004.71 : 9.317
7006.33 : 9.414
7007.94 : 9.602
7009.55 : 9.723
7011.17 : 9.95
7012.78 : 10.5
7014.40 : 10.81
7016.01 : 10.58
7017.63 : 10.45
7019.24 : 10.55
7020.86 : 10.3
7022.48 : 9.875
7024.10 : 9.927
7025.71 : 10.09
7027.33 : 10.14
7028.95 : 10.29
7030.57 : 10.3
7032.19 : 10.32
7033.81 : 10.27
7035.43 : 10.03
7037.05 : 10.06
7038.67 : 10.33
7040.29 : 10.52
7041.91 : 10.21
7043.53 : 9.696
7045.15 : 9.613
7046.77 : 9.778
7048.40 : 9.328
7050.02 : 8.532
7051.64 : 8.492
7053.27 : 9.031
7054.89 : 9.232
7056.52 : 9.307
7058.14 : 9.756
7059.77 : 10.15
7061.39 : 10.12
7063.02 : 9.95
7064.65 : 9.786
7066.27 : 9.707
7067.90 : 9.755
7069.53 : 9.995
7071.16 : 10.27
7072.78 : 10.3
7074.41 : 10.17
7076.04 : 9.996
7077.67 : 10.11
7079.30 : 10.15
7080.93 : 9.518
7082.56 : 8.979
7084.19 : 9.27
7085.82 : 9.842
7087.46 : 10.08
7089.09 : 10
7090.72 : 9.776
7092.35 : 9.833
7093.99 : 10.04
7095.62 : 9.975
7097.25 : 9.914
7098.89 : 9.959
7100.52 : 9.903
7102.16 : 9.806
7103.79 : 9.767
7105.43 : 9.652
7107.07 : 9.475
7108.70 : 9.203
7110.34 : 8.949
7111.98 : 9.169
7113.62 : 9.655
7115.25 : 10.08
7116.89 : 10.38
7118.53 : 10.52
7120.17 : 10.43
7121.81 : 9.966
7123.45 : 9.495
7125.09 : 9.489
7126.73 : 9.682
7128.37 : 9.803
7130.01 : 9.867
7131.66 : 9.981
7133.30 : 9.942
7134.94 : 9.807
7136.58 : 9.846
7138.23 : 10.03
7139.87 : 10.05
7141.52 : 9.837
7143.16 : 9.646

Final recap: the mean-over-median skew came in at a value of -0.01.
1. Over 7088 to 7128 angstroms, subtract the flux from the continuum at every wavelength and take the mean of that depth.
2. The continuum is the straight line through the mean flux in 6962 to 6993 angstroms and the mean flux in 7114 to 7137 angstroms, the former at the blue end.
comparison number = 0.14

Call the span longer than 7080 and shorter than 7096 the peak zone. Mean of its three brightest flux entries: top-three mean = 10.0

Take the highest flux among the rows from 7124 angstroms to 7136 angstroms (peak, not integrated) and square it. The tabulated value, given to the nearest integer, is 100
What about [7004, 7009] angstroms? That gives 92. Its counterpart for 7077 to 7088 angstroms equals 103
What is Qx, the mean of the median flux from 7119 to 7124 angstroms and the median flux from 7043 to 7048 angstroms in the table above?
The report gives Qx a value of 9.8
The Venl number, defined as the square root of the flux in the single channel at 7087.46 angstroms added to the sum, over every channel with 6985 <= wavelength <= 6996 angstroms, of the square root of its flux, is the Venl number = 24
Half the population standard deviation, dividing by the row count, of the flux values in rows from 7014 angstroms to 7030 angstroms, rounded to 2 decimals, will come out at 0.14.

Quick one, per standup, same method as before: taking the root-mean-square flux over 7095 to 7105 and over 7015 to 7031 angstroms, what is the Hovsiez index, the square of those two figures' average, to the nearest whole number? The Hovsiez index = 101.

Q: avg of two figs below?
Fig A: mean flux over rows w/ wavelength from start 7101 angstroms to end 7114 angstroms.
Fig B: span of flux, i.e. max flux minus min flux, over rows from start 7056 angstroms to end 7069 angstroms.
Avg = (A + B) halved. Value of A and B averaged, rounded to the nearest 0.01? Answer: 5.15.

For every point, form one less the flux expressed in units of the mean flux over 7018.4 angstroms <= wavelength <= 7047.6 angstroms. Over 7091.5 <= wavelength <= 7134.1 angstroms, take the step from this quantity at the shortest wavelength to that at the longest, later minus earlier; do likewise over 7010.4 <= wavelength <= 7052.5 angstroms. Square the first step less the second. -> 0.024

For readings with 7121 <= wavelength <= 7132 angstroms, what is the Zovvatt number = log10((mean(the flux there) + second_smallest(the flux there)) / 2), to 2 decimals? 0.98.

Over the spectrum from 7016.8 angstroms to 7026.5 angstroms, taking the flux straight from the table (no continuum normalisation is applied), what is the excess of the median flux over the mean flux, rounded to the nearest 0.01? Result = 0.00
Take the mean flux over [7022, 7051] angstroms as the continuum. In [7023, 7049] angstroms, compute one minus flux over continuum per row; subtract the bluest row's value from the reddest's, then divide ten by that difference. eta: 166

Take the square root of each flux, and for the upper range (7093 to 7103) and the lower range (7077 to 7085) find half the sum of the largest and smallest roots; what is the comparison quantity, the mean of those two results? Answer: 3.12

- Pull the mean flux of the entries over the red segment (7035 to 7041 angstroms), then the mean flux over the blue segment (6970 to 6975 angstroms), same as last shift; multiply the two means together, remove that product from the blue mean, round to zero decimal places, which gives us -97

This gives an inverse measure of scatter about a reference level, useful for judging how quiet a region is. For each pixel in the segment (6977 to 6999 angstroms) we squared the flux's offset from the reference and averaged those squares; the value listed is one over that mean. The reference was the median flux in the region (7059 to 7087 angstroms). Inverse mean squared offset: 2.2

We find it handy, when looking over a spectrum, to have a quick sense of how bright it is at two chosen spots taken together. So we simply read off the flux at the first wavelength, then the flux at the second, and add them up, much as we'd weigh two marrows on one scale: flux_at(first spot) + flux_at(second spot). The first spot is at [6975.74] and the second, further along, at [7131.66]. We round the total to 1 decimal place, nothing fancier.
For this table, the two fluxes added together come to 19.9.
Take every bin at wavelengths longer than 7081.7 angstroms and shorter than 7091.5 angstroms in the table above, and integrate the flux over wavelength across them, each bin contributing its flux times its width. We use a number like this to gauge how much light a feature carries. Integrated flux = 95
